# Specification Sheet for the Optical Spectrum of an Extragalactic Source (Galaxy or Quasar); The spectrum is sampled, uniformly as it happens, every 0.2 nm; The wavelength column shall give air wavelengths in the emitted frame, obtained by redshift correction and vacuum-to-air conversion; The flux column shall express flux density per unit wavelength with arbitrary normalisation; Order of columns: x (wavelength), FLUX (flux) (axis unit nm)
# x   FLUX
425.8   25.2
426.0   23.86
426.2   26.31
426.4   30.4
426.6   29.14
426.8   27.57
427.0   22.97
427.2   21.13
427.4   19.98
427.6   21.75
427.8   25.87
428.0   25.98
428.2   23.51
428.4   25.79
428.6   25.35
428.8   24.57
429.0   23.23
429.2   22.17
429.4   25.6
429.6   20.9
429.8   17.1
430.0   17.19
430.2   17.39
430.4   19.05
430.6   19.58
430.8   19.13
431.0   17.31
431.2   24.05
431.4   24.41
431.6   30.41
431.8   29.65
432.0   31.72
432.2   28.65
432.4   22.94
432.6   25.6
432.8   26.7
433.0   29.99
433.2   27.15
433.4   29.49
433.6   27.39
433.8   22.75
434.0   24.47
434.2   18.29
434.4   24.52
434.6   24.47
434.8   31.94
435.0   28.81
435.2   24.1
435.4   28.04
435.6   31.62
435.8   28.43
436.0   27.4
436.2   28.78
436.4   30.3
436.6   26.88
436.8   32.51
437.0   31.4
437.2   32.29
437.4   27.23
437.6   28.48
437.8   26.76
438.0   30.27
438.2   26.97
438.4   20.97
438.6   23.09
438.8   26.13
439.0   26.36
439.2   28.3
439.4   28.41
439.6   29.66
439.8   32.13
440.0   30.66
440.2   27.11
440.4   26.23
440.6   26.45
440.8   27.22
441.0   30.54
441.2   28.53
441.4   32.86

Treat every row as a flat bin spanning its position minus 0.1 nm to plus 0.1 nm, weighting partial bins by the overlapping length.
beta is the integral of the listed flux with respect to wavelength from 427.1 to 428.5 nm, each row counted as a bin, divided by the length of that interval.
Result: 23.4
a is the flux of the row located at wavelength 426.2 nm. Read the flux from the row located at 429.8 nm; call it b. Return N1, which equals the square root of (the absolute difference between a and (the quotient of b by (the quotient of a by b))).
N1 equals 3.9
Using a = 26.31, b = 17.1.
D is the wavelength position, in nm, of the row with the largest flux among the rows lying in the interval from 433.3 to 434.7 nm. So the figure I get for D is 433.4 nm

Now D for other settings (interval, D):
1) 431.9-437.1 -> 436.8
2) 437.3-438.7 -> 438.0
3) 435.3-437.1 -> 436.8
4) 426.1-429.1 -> 426.4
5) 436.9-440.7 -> 437.2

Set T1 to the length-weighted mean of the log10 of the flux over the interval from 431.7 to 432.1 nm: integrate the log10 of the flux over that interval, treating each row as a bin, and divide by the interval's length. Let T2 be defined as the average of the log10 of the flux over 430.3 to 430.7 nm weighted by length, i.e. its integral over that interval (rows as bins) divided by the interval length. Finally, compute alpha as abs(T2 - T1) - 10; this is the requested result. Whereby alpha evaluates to -9.80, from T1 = 1.49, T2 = 1.29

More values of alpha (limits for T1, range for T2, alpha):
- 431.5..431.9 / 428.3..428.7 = -9.93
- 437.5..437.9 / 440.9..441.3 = -9.97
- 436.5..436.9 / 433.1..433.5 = -9.98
